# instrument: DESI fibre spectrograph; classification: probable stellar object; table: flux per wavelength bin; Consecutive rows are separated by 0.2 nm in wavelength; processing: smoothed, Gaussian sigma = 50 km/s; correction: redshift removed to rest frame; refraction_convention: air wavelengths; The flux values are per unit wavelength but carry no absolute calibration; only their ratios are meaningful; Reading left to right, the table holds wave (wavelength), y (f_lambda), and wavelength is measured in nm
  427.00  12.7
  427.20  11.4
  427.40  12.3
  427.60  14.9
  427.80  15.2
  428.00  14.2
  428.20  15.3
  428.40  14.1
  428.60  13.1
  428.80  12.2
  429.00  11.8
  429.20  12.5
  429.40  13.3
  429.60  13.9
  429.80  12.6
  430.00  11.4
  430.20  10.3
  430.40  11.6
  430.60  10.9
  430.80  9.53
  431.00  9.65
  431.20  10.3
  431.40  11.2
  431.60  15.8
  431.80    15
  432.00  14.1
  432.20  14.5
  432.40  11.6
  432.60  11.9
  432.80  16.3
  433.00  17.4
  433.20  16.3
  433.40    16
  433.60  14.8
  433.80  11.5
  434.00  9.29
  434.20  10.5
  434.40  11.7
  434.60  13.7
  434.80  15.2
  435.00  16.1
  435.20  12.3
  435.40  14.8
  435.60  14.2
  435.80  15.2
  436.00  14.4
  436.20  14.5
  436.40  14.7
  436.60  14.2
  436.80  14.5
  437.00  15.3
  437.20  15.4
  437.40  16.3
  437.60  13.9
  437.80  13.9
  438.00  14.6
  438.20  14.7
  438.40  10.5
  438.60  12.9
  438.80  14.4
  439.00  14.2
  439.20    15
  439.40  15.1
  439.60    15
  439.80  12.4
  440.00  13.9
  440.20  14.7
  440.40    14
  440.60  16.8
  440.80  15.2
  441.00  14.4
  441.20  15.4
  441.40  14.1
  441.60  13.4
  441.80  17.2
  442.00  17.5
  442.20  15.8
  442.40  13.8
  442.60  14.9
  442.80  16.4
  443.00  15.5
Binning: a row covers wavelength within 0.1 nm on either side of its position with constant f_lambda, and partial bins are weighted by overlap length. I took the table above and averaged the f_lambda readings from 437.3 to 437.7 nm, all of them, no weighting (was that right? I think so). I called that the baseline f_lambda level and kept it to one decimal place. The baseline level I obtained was 15.1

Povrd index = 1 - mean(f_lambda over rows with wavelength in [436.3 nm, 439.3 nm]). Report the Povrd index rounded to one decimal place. -13.3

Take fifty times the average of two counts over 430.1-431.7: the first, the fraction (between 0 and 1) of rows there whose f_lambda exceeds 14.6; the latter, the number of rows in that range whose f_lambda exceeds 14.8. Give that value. 28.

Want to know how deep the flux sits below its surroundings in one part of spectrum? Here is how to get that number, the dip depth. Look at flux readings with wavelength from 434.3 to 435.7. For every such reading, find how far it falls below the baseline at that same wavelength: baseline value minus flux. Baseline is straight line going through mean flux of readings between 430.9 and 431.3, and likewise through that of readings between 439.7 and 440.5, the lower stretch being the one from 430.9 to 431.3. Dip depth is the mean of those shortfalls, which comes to -2.4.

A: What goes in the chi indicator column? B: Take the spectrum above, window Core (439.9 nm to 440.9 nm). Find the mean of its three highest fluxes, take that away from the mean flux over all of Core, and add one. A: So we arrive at 0.4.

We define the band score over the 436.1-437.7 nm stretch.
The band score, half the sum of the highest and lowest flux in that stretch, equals 15.1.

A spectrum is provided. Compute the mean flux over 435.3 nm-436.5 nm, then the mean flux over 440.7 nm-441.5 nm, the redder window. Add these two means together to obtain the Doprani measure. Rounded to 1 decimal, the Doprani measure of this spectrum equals 29.4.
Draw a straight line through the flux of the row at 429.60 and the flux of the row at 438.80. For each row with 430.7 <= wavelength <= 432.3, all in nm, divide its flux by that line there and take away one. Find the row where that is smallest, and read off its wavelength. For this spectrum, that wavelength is 430.80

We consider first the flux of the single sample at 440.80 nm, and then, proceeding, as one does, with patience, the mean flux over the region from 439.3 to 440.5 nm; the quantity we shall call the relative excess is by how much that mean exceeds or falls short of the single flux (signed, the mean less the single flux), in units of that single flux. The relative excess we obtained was -0.07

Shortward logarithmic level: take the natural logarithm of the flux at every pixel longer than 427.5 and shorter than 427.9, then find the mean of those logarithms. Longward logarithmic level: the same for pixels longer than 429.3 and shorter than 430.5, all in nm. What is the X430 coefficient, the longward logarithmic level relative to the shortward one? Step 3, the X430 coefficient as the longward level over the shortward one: 0.92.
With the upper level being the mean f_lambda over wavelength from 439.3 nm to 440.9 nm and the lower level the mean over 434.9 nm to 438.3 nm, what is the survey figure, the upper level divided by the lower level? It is 1.00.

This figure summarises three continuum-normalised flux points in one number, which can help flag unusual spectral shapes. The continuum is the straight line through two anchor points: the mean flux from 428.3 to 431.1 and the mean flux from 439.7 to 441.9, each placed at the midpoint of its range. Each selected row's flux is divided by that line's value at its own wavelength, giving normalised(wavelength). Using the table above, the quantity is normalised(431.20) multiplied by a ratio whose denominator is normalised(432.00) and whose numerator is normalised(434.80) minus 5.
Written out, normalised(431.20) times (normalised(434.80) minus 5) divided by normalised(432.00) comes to -2.9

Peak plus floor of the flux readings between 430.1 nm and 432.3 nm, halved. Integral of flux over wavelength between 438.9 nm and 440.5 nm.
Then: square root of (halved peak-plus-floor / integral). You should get 0.74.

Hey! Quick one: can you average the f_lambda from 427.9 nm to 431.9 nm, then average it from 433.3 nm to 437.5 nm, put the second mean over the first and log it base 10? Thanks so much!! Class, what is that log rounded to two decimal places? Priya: 0.05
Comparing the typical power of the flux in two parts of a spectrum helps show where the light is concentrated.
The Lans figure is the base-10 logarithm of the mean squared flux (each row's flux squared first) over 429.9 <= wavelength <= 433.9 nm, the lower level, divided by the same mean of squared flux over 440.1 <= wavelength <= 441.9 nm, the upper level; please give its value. -0.11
